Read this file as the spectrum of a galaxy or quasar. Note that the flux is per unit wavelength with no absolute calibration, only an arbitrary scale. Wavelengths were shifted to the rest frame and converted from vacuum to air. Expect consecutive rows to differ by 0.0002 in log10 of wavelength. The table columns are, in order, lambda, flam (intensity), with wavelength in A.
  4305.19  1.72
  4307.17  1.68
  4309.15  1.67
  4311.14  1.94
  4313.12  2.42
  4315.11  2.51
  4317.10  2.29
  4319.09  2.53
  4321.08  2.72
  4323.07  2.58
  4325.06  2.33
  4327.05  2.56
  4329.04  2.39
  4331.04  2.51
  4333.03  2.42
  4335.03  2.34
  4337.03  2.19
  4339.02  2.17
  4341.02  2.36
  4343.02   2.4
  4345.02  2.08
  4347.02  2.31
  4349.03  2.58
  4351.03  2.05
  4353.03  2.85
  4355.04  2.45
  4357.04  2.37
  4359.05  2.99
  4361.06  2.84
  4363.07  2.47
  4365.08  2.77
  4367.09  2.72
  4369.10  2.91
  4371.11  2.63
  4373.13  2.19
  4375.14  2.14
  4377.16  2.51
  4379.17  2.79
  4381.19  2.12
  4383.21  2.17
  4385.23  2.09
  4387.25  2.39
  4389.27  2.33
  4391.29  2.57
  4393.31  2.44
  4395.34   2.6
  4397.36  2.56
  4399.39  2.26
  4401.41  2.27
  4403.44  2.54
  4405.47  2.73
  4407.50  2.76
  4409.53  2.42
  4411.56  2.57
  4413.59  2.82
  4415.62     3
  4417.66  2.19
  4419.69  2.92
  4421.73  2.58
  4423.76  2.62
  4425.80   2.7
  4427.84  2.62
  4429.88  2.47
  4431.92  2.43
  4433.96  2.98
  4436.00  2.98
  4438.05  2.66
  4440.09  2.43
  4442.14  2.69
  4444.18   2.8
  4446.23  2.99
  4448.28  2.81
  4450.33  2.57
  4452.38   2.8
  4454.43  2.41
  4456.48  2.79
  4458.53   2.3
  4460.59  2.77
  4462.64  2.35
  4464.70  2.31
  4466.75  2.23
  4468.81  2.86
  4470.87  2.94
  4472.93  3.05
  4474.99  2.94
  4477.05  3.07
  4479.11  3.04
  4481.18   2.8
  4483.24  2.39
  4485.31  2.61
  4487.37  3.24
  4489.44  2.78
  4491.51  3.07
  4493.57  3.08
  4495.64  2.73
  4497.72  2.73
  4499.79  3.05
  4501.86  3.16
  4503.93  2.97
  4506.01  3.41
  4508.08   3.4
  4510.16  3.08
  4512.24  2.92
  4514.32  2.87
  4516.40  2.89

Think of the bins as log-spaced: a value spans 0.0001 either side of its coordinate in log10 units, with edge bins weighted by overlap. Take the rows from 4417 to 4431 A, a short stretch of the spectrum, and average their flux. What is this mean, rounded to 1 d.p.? 2.6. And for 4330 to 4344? 2.3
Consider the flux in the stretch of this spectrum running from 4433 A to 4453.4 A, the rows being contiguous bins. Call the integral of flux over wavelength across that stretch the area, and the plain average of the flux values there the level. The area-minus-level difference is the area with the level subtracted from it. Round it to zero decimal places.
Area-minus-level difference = 54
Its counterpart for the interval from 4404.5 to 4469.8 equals 170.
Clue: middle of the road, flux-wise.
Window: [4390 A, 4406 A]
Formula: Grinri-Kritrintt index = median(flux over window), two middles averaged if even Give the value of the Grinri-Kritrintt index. 2.55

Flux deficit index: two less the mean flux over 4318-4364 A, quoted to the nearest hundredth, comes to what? -0.46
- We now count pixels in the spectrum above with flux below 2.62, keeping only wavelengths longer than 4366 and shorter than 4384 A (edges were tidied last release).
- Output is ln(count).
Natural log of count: 1.6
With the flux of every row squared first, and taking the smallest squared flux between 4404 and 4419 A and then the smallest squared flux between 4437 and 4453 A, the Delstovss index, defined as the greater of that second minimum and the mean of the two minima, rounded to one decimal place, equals 5.9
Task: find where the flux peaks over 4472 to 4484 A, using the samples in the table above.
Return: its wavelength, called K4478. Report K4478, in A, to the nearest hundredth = 4477.05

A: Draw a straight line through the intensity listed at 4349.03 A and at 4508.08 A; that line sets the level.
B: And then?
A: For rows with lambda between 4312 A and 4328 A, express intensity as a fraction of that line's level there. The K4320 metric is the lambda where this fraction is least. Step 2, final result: 4317.10 A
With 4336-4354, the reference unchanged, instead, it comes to 4351.03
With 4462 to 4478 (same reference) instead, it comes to 4466.75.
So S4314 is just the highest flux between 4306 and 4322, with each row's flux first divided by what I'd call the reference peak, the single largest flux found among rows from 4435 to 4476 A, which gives 0.89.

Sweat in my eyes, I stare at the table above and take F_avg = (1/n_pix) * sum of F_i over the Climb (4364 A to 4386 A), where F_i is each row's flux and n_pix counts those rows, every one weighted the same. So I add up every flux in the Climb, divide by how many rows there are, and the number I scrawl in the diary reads 2.5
